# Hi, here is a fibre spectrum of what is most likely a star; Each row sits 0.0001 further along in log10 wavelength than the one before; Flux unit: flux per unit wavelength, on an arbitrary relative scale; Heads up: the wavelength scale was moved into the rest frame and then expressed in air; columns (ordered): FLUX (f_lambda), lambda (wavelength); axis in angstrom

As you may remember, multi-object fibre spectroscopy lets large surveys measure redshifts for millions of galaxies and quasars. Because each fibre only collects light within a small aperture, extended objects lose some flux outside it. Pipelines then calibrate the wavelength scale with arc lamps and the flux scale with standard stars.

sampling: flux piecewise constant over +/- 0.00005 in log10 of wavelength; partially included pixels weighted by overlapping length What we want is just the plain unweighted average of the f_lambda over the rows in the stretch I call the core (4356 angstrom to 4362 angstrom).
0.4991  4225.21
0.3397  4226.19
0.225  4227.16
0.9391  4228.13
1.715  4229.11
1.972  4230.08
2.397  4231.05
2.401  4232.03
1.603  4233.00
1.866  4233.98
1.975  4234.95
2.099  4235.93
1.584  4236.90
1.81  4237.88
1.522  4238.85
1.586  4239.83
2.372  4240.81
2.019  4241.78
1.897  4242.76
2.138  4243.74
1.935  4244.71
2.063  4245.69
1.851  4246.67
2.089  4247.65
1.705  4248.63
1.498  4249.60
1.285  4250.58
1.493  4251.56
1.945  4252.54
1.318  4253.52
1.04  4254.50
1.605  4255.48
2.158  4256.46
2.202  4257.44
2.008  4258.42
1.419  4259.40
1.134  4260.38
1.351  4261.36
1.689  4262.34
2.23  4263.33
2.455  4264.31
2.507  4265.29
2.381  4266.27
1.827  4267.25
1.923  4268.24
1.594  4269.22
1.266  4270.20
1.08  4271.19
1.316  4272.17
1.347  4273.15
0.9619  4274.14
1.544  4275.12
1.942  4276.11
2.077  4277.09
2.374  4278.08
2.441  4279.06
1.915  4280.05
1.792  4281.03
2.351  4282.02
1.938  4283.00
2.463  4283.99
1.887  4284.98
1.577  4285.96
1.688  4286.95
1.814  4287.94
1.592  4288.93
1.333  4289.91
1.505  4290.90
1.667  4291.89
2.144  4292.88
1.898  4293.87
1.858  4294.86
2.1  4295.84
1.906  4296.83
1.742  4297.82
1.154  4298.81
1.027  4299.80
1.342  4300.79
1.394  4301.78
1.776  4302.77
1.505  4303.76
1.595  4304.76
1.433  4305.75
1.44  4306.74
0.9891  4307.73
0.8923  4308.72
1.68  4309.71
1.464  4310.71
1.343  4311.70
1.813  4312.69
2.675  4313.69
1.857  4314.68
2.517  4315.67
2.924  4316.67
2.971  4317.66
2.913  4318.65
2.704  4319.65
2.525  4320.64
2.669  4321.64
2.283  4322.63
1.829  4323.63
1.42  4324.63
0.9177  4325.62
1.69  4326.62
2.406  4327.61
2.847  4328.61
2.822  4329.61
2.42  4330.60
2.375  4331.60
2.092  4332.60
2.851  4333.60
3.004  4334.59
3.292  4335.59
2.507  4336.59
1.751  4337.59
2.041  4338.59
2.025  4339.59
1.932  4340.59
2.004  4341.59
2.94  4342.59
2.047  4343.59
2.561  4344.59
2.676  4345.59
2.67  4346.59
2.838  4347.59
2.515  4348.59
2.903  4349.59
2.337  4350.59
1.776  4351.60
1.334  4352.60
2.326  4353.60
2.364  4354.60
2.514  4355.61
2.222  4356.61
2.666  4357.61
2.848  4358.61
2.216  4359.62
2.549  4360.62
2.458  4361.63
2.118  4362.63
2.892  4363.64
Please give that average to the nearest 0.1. 2.5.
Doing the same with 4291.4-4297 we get 1.9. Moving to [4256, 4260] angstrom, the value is 1.9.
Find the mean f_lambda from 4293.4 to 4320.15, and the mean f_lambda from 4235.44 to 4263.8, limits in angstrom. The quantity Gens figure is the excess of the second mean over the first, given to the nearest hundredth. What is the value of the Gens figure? -0.05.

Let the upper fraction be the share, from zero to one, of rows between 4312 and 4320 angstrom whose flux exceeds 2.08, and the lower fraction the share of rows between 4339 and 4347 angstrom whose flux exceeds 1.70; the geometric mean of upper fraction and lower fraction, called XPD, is 0.87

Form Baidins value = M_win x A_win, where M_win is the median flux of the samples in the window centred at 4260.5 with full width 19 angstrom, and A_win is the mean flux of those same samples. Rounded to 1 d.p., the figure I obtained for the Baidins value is 3.3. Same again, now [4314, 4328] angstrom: 5.6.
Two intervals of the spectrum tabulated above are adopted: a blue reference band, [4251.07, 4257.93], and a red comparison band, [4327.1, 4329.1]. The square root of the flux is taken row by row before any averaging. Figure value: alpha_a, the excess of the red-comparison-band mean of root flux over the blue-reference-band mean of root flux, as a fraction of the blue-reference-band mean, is 0.26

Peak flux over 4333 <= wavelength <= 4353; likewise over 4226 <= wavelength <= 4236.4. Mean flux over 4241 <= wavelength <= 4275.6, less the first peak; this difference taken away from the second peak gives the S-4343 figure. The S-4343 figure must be 3.97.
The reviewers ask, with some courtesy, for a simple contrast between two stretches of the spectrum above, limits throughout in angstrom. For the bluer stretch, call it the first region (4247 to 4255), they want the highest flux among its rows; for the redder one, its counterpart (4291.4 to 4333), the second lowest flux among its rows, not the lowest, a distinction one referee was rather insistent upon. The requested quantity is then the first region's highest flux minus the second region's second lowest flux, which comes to 1.17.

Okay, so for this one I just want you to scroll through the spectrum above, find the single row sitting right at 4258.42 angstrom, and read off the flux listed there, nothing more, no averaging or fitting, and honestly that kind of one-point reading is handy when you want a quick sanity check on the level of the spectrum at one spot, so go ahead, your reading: 2.008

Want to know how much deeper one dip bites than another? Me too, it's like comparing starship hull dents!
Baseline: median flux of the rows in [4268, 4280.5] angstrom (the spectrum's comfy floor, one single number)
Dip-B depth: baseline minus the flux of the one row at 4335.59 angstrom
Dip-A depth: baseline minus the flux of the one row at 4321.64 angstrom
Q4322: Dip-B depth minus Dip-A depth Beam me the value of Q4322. -0.6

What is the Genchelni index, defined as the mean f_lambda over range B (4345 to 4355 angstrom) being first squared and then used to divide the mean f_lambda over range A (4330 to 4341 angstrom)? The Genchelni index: 0.424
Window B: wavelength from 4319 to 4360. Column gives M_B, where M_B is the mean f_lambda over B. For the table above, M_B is 2.3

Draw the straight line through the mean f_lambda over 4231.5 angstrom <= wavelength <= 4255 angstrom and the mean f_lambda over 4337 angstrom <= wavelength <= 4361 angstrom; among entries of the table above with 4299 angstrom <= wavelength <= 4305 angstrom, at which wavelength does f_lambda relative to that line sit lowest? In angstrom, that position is 4299.80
